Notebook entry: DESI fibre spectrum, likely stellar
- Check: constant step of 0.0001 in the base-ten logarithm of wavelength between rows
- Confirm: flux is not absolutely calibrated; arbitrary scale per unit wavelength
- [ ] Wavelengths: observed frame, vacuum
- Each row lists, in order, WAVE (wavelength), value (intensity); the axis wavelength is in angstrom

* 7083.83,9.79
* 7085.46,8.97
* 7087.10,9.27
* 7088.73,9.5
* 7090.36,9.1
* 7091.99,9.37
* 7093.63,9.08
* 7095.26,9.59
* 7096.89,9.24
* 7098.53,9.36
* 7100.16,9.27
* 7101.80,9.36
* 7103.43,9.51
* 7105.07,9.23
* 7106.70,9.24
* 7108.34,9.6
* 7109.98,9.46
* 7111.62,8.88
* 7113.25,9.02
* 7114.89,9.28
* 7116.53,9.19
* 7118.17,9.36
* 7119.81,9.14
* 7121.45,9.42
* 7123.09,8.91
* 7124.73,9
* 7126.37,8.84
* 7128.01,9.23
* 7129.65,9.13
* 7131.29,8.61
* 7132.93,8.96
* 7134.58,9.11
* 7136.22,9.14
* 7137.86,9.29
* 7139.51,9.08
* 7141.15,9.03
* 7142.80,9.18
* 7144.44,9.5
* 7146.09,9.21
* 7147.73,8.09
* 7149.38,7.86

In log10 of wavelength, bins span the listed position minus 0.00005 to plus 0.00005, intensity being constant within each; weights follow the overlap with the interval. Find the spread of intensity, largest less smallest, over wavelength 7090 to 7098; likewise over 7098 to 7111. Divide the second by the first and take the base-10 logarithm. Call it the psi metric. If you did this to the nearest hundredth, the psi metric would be -0.14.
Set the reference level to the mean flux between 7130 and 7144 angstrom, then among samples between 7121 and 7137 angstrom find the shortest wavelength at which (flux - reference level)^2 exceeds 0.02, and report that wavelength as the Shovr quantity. 7121.45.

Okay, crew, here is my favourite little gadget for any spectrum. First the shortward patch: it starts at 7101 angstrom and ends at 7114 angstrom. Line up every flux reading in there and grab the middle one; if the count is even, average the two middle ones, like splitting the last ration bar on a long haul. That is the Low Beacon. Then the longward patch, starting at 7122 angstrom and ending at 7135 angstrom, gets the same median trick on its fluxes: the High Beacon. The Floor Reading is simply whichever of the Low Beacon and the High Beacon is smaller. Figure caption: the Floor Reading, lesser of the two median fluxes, 8.98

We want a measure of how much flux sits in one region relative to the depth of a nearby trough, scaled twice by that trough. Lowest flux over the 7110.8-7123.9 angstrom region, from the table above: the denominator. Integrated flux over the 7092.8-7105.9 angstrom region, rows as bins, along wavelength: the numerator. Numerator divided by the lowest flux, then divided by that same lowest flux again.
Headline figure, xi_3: 1.55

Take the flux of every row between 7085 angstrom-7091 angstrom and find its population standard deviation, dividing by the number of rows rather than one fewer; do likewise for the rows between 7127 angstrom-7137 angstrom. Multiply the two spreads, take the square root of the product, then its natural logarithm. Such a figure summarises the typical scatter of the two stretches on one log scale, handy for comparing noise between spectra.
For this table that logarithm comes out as -1.60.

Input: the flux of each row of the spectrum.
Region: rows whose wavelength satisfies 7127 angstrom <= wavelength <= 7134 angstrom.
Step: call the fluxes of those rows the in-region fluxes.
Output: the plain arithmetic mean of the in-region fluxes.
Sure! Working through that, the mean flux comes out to 8.98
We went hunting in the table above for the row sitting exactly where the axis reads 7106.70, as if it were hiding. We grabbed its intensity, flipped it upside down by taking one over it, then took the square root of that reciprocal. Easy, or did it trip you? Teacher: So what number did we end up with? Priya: 0.3290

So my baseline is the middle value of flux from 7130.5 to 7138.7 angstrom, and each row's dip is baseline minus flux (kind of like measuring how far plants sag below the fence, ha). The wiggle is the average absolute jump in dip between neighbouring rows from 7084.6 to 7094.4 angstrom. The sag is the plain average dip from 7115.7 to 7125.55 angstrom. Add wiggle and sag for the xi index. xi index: 0.24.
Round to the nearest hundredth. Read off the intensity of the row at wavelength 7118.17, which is 9.36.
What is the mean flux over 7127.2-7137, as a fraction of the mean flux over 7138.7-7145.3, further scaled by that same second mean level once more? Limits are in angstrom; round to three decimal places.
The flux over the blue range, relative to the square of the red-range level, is 0.107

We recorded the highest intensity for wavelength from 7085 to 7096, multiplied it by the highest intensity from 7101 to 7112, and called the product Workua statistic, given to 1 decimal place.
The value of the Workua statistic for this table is 92.1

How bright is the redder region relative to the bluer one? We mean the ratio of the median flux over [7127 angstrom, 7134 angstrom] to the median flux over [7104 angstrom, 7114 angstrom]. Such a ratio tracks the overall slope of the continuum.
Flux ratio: 0.98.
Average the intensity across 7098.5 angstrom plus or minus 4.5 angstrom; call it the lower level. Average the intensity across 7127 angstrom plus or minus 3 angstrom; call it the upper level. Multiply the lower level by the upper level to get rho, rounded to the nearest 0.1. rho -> 84.7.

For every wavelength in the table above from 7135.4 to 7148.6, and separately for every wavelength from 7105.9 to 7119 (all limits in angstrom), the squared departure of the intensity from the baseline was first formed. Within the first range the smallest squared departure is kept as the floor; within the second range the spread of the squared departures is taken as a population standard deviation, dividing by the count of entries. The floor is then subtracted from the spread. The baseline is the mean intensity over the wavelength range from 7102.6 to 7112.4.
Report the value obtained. 0.062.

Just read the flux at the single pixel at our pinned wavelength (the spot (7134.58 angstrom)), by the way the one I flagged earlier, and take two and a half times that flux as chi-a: 22.8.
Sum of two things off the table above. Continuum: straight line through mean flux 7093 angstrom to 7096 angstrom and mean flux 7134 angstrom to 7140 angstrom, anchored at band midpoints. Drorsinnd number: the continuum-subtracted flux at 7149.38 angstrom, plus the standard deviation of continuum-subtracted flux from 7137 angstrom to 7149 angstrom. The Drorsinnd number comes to -0.8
